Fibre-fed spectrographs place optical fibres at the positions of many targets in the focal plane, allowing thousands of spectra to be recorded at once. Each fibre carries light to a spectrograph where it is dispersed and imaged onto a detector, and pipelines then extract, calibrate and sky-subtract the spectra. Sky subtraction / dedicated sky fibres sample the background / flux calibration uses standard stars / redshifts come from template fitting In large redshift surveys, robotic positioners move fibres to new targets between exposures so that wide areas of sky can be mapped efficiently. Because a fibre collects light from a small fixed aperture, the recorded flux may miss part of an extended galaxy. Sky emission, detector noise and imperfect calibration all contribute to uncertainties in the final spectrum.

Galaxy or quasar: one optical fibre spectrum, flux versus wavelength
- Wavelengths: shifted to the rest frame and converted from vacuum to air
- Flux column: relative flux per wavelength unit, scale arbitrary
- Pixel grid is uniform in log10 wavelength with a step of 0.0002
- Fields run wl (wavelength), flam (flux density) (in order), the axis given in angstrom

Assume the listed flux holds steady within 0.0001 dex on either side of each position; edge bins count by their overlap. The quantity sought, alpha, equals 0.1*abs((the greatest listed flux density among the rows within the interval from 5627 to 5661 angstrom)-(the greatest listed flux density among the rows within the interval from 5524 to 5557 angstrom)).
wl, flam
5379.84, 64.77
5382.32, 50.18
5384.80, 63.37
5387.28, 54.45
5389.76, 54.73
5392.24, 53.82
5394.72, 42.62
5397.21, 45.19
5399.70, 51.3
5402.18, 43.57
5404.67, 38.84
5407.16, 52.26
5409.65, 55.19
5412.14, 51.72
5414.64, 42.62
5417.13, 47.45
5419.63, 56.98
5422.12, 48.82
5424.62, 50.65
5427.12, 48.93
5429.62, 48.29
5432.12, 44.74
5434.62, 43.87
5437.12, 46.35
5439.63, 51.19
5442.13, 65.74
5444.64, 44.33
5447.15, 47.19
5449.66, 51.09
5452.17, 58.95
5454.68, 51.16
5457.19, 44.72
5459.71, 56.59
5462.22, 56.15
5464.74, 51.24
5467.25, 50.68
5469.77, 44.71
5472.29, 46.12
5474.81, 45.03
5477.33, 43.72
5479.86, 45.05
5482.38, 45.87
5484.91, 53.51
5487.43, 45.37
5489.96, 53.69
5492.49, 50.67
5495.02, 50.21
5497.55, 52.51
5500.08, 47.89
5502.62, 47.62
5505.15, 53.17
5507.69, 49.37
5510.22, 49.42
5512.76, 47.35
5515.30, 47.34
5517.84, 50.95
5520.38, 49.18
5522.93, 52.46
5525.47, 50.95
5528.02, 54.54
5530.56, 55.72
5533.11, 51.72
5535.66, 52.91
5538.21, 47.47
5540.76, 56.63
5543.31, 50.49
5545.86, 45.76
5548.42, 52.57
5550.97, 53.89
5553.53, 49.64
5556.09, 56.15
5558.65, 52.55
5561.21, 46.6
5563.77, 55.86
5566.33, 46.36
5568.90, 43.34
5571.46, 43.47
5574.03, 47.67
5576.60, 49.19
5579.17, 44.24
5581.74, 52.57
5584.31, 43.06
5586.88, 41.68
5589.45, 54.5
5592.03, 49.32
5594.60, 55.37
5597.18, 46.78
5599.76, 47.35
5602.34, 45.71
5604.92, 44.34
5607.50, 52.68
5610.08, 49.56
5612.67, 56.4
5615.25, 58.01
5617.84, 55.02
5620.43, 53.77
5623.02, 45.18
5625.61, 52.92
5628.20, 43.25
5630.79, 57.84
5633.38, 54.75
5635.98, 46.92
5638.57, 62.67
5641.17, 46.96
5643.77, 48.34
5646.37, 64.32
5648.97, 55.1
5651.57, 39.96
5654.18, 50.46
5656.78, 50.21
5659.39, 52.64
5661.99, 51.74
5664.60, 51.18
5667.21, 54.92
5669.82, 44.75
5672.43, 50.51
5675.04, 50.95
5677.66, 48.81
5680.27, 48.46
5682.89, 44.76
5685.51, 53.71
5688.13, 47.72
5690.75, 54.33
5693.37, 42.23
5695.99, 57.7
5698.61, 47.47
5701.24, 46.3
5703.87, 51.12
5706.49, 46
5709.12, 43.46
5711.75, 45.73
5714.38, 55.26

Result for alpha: 0.77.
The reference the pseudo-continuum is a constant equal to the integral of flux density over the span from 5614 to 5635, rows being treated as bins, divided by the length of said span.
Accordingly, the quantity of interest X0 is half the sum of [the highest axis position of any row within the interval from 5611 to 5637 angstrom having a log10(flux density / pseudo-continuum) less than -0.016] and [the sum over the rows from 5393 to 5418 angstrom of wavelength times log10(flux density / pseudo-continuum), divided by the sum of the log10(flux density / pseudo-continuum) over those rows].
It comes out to 5520.1 angstrom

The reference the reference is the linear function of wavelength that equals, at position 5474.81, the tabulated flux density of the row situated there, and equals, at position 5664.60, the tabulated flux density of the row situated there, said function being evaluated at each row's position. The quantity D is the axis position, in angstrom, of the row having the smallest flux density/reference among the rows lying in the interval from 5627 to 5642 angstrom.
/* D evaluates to 5628.20 angstrom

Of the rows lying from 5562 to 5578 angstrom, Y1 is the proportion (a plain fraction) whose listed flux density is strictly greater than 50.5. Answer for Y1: 0.17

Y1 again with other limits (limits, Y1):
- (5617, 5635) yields 0.71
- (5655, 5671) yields 0.67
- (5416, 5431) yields 0.33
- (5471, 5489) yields 0.14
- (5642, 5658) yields 0.33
